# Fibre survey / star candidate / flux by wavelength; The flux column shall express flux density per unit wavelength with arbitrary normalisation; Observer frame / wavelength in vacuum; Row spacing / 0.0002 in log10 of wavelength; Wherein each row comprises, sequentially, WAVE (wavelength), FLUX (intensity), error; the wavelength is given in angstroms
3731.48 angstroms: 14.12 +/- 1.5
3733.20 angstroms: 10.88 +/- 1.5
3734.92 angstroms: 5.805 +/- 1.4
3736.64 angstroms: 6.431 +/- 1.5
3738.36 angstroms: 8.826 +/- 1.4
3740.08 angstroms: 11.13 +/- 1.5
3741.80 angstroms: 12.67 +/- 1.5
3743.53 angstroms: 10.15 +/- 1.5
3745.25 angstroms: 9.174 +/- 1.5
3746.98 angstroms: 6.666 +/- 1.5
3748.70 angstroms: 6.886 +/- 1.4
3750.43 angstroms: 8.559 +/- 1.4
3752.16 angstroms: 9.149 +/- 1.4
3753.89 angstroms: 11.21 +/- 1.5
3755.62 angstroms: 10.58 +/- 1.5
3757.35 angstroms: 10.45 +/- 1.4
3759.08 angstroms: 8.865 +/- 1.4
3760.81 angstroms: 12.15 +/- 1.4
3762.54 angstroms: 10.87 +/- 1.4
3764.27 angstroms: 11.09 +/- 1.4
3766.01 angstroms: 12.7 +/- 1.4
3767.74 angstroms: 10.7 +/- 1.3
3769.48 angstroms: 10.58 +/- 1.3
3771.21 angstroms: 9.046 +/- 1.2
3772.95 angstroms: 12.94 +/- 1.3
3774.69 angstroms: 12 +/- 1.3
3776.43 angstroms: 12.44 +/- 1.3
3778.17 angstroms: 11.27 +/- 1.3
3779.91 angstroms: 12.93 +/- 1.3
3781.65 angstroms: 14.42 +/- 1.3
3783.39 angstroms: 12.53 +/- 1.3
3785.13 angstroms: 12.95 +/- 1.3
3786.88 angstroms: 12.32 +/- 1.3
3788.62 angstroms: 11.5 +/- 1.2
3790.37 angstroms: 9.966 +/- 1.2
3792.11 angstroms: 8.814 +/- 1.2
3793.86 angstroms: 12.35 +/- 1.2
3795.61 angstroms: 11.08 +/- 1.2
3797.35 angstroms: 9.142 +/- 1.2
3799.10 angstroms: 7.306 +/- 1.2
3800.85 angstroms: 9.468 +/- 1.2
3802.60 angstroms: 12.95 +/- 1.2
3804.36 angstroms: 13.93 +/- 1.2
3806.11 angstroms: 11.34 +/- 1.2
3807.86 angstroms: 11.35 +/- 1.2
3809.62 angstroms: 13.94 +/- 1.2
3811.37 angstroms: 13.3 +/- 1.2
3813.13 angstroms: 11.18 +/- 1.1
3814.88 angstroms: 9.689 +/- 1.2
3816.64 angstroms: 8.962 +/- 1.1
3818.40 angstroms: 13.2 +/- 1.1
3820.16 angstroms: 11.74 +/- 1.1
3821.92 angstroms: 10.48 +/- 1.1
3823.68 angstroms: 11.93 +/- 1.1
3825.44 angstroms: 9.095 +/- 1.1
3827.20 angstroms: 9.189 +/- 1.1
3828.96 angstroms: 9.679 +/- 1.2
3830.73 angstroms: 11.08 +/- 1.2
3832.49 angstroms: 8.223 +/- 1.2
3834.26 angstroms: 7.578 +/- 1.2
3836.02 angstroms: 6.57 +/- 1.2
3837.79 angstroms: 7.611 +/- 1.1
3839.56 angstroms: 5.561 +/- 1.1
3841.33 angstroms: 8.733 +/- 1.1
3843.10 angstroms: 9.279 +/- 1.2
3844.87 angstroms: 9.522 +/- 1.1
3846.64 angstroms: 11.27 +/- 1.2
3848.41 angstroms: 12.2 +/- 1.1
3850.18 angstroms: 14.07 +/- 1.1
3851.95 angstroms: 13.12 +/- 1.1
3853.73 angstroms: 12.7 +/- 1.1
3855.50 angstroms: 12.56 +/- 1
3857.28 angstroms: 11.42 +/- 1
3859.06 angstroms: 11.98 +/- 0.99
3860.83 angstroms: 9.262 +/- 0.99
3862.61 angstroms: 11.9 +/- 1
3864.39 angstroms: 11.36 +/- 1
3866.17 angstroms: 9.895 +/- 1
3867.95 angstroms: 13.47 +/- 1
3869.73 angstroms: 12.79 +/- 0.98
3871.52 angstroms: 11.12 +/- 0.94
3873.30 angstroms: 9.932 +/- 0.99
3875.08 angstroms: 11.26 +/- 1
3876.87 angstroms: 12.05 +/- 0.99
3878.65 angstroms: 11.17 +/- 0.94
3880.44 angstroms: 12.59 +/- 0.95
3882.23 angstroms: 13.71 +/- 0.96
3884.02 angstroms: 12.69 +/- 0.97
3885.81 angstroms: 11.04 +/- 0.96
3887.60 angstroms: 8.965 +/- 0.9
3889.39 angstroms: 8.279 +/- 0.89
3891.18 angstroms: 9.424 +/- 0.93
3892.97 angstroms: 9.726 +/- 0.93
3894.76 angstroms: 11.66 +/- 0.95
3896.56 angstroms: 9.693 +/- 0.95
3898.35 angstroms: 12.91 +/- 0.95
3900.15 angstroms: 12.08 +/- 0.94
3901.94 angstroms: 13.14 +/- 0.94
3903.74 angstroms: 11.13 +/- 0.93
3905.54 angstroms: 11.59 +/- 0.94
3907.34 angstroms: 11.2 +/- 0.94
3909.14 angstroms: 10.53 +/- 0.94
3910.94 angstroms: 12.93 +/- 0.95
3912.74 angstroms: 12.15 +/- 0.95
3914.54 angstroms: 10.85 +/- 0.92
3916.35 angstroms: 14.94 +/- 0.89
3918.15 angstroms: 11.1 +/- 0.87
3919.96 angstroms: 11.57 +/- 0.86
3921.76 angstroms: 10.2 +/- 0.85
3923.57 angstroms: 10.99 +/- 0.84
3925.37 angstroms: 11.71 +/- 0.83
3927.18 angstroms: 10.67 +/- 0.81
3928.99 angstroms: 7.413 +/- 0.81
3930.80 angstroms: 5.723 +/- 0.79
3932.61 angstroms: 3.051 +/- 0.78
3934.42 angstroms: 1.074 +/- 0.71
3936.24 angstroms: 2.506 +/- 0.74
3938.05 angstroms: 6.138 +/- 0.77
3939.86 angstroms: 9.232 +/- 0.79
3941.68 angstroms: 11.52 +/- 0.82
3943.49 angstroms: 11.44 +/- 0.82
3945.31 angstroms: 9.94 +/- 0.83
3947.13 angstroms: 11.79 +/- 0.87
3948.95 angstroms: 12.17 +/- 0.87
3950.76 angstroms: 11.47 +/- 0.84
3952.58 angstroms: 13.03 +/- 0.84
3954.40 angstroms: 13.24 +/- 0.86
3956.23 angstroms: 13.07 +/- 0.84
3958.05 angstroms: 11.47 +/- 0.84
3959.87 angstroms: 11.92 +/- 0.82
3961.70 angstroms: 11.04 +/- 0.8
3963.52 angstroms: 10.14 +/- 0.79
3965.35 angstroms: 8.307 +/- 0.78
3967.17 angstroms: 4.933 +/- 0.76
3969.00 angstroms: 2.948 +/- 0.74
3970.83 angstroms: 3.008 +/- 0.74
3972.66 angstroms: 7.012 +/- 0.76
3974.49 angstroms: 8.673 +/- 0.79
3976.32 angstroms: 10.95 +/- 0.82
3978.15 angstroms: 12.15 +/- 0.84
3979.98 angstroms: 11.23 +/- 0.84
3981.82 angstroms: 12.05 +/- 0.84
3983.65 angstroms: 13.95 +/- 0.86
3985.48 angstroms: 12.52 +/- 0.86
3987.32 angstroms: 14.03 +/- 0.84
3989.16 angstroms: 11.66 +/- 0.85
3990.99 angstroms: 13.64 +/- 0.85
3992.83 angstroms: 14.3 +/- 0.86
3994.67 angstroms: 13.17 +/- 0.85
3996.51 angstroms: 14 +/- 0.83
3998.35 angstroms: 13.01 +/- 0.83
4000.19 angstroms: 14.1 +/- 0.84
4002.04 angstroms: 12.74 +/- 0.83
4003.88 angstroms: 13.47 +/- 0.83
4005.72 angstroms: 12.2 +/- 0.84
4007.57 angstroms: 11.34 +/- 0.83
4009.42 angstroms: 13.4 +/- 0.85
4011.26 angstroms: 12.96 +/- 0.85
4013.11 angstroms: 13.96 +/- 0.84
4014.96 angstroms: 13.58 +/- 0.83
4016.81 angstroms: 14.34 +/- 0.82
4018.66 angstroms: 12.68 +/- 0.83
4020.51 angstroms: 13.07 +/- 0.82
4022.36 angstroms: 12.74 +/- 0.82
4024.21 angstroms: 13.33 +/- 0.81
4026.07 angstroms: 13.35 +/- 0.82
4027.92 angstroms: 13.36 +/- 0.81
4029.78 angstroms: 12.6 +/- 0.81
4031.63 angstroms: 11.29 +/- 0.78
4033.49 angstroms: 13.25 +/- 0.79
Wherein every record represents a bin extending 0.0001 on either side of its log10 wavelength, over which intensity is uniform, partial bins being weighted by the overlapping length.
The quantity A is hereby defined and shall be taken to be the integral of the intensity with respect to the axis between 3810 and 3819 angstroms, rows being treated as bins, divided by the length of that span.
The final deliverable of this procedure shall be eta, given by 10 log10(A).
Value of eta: 10.6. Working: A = 11.4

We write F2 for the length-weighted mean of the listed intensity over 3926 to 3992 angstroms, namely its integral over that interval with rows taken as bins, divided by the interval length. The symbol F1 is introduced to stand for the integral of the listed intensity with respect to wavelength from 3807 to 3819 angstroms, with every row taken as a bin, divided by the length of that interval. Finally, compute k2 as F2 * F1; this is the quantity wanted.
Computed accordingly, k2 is 112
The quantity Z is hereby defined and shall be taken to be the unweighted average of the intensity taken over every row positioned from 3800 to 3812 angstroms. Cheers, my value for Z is 12.3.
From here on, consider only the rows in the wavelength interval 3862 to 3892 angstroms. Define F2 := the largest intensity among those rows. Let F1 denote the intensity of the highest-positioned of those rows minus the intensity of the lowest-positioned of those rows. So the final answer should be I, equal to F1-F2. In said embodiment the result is -16.2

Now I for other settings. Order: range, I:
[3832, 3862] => -13.0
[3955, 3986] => -14.5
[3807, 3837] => -18.7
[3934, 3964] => -4.2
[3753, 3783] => -11.2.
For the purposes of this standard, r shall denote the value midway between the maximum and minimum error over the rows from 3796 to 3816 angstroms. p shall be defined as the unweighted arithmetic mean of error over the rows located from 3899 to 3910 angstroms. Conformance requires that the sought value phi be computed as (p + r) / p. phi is 2.2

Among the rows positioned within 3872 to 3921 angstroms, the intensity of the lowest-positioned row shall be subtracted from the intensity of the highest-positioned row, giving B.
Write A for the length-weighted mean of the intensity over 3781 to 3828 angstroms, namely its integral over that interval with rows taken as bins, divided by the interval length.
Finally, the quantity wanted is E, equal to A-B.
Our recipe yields 9.6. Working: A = 11.3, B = 2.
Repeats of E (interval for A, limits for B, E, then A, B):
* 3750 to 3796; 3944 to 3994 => 6.9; 11.3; 4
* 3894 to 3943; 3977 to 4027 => 8.7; 9.9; 1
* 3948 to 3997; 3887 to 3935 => 18.8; 10.9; -8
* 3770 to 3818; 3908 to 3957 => 8.9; 11.5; 3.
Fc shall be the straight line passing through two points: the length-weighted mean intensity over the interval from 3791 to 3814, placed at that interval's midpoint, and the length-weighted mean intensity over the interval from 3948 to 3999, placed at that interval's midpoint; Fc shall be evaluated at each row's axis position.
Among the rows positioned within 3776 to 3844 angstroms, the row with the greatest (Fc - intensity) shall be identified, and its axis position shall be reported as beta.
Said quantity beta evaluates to 3839.56 angstroms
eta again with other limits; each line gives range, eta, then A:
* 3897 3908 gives 10.8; 11.9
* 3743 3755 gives 9.5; 8.8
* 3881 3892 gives 10.3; 10.7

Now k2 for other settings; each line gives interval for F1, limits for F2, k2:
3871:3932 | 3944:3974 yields 107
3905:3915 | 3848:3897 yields 132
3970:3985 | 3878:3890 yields 113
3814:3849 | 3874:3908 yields 108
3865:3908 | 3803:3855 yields 120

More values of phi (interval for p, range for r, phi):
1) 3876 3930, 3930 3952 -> 1.9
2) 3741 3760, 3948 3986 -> 1.6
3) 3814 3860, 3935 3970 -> 1.7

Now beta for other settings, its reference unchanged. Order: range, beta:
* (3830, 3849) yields 3839.56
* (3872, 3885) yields 3873.30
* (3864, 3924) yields 3889.39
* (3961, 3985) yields 3969.00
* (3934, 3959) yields 3934.42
